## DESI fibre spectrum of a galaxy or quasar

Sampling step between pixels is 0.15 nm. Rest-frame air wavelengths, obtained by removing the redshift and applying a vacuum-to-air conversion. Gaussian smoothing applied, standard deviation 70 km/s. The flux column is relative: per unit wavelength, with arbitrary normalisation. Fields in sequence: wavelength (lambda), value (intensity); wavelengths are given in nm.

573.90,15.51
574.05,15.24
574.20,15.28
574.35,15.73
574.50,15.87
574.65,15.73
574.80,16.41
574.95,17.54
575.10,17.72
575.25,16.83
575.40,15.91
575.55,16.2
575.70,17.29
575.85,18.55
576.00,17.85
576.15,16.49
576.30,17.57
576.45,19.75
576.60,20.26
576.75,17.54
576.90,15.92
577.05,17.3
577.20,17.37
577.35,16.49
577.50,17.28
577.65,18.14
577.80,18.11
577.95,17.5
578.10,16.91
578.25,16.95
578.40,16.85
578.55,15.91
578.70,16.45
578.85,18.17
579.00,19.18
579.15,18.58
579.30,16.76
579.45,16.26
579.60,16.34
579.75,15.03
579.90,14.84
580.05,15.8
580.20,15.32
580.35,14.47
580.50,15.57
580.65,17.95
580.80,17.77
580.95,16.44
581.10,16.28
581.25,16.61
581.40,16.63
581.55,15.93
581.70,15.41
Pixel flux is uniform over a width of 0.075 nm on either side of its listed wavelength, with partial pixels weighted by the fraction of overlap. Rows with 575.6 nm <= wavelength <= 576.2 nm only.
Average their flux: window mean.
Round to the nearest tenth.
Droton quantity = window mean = 17.5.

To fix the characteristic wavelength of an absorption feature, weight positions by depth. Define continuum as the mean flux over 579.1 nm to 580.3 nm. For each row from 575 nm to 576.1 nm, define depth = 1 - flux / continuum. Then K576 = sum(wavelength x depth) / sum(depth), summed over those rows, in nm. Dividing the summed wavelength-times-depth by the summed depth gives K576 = 575.65 nm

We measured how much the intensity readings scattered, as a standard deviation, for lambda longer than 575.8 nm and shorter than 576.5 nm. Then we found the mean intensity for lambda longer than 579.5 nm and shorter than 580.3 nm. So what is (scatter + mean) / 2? 8.3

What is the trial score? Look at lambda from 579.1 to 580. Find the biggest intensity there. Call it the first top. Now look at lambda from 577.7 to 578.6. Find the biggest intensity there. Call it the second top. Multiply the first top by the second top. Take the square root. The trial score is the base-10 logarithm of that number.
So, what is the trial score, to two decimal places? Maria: 1.26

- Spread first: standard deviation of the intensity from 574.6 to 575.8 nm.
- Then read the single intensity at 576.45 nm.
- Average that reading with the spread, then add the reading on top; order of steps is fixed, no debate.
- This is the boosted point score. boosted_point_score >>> 30.0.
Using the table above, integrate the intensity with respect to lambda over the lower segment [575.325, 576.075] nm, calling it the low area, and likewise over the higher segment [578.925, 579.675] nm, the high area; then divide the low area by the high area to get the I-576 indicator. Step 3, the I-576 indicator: 0.98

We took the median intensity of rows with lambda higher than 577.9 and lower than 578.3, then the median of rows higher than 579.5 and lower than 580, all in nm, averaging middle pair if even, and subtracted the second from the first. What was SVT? 1.9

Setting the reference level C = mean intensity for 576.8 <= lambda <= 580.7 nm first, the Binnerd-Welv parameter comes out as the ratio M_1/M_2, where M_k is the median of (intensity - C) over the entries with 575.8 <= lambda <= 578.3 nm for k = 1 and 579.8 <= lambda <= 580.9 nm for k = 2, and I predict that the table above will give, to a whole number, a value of -1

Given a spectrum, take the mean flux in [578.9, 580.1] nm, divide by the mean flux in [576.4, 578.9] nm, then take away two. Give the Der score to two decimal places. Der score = -1.05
